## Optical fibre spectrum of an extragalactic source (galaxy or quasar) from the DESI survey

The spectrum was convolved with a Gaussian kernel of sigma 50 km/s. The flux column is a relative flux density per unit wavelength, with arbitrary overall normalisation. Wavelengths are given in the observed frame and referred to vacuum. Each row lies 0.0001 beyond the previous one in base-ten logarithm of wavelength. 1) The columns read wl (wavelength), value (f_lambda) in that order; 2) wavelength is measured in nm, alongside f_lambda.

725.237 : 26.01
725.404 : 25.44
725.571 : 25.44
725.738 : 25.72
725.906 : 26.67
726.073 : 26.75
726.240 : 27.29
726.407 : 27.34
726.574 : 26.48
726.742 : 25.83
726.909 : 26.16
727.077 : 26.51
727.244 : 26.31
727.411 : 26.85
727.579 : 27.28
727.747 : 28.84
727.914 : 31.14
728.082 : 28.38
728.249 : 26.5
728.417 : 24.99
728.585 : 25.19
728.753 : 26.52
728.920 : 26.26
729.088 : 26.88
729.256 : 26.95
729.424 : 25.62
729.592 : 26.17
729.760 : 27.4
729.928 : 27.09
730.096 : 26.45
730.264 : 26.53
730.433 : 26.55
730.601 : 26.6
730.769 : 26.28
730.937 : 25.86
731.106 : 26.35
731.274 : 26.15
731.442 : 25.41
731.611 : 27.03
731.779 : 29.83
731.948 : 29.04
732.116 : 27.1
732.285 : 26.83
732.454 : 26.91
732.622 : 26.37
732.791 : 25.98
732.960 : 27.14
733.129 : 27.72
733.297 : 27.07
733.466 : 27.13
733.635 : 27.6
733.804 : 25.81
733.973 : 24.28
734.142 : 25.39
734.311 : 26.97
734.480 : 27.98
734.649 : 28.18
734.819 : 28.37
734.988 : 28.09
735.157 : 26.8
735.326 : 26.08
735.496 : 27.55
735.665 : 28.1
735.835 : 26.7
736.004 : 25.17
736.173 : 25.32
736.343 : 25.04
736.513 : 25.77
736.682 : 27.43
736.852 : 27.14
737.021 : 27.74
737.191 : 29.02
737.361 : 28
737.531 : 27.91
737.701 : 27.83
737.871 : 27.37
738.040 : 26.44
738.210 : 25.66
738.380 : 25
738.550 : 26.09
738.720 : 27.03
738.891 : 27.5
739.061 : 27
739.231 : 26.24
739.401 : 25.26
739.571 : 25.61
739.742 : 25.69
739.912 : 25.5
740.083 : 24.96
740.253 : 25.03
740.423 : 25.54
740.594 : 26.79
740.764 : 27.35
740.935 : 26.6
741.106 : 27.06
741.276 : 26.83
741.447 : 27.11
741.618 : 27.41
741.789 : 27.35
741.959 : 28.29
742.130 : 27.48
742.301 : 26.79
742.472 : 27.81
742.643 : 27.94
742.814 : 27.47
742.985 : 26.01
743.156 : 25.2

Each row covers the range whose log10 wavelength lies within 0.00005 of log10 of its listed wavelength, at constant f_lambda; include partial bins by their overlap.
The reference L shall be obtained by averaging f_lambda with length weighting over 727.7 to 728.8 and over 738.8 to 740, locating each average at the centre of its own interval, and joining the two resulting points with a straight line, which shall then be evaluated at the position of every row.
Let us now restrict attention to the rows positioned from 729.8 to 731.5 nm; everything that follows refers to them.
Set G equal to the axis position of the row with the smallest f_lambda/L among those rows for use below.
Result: 731.442 nm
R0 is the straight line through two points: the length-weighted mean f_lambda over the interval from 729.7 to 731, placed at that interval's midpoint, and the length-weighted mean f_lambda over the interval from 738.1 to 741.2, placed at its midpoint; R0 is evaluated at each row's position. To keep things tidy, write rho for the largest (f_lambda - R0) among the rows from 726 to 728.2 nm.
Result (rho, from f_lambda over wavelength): 4.4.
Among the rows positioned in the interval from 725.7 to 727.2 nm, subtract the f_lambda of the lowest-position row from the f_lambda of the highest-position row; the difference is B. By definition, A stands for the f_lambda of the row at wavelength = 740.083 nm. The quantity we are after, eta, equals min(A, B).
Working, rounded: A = 24.96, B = 0.8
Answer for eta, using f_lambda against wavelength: 0.8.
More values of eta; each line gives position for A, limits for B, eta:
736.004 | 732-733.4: 0.0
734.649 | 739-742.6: 0.8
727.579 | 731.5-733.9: -1.2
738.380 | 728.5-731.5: 0.2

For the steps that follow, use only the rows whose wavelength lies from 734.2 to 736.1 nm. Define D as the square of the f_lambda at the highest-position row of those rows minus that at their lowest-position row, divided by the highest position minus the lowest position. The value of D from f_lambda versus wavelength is -55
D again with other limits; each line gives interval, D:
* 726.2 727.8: 58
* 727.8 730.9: -98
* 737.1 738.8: -73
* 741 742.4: -12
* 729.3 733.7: 25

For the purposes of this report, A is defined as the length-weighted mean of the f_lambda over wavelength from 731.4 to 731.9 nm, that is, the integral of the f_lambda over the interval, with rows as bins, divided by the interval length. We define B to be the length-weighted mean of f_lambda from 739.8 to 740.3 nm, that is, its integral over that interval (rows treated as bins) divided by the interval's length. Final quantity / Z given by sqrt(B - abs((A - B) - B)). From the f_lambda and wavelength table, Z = 1.6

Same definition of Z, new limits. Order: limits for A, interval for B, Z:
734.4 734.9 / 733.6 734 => 1.5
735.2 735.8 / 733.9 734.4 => 1.2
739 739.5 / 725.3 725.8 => 0.8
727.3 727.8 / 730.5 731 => 1.1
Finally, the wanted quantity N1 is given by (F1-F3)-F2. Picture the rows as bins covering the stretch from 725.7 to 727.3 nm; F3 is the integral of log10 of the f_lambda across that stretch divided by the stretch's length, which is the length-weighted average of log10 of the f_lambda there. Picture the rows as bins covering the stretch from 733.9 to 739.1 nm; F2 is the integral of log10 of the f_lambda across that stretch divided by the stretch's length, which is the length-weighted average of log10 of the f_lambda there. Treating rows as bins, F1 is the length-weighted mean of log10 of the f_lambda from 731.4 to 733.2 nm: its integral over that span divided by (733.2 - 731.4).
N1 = -1.42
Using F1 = 1.43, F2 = 1.43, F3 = 1.42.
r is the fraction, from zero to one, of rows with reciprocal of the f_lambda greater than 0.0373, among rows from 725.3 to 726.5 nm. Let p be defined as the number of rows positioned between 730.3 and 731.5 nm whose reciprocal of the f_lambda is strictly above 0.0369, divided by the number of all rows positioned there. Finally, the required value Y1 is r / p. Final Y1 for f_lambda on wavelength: 0.7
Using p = 1.00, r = 0.7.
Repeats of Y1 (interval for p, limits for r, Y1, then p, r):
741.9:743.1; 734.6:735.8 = 1.0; 0.29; 0.3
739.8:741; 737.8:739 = 0.7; 0.86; 0.6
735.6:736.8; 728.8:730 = 0.6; 0.71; 0.4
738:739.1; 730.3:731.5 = 1.2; 0.86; 1.0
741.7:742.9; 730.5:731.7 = 6.0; 0.14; 0.9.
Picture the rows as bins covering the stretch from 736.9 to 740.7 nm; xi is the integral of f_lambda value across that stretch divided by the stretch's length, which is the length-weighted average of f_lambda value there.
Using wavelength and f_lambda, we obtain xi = 26.5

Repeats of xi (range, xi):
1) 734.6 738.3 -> 27.1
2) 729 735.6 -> 26.9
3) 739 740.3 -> 25.7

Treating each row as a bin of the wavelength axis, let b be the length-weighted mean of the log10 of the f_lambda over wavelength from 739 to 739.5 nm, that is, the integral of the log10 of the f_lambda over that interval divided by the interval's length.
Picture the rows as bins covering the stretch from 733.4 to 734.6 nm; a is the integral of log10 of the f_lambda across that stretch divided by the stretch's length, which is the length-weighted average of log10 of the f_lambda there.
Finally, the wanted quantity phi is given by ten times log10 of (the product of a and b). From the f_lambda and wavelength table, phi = 3.05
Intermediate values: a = 1.42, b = 1.419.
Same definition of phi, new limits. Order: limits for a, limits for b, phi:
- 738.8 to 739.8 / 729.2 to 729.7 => 3.04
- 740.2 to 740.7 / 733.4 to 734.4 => 3.02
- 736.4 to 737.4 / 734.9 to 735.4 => 3.14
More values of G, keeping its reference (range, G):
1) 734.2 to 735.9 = 735.326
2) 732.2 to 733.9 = 733.804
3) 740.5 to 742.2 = 740.935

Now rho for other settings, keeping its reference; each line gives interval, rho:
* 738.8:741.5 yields 1.3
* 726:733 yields 4.4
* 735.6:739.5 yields 2.8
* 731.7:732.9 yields 3.3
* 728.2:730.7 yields 0.8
